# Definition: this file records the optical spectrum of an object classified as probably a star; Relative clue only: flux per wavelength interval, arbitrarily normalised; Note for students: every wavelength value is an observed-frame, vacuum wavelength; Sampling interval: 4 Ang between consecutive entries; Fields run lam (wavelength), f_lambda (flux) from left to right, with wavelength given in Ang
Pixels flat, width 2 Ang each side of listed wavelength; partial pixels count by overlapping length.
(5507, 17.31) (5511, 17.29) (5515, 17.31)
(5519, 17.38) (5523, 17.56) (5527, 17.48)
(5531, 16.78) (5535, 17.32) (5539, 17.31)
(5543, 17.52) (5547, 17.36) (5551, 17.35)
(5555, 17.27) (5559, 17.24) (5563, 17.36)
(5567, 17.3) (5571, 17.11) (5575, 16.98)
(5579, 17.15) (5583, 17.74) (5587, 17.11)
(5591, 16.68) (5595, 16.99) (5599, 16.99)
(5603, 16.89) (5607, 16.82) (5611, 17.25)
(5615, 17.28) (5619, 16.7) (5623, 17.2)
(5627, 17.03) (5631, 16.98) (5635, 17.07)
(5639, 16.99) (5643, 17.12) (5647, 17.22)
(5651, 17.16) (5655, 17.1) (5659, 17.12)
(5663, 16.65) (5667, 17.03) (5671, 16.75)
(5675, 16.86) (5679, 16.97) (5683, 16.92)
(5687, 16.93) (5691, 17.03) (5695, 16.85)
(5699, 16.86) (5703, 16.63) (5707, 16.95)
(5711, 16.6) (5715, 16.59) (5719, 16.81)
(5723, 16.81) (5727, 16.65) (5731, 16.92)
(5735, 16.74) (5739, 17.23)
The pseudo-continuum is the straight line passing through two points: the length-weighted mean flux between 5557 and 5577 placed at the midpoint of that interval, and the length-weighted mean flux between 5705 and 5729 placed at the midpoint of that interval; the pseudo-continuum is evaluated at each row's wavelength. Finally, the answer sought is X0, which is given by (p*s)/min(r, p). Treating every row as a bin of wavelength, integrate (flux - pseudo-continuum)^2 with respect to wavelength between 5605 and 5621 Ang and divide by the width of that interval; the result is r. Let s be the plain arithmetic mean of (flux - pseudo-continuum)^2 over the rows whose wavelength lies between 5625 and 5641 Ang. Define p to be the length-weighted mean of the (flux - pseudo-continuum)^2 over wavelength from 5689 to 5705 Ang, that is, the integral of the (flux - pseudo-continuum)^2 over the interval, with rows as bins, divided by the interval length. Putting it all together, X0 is 0.002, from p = 0.02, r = 0.067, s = 0.002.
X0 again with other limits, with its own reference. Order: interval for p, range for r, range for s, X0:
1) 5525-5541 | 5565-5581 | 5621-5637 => 0.054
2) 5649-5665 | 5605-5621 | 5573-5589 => 0.097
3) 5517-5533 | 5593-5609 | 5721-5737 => 0.046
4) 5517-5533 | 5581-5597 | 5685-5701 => 0.016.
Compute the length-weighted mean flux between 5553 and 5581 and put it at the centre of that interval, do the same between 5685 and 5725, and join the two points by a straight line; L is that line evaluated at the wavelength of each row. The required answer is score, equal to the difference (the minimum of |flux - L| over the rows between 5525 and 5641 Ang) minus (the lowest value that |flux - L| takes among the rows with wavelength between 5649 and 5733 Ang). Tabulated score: -0.015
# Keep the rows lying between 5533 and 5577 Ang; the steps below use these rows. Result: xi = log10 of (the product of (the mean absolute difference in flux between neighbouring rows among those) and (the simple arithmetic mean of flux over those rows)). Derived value 0.24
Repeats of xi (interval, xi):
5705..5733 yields 0.45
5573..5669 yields 0.61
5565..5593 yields 0.79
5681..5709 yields 0.38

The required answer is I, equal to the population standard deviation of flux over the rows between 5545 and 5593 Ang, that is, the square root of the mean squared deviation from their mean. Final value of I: 0.244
